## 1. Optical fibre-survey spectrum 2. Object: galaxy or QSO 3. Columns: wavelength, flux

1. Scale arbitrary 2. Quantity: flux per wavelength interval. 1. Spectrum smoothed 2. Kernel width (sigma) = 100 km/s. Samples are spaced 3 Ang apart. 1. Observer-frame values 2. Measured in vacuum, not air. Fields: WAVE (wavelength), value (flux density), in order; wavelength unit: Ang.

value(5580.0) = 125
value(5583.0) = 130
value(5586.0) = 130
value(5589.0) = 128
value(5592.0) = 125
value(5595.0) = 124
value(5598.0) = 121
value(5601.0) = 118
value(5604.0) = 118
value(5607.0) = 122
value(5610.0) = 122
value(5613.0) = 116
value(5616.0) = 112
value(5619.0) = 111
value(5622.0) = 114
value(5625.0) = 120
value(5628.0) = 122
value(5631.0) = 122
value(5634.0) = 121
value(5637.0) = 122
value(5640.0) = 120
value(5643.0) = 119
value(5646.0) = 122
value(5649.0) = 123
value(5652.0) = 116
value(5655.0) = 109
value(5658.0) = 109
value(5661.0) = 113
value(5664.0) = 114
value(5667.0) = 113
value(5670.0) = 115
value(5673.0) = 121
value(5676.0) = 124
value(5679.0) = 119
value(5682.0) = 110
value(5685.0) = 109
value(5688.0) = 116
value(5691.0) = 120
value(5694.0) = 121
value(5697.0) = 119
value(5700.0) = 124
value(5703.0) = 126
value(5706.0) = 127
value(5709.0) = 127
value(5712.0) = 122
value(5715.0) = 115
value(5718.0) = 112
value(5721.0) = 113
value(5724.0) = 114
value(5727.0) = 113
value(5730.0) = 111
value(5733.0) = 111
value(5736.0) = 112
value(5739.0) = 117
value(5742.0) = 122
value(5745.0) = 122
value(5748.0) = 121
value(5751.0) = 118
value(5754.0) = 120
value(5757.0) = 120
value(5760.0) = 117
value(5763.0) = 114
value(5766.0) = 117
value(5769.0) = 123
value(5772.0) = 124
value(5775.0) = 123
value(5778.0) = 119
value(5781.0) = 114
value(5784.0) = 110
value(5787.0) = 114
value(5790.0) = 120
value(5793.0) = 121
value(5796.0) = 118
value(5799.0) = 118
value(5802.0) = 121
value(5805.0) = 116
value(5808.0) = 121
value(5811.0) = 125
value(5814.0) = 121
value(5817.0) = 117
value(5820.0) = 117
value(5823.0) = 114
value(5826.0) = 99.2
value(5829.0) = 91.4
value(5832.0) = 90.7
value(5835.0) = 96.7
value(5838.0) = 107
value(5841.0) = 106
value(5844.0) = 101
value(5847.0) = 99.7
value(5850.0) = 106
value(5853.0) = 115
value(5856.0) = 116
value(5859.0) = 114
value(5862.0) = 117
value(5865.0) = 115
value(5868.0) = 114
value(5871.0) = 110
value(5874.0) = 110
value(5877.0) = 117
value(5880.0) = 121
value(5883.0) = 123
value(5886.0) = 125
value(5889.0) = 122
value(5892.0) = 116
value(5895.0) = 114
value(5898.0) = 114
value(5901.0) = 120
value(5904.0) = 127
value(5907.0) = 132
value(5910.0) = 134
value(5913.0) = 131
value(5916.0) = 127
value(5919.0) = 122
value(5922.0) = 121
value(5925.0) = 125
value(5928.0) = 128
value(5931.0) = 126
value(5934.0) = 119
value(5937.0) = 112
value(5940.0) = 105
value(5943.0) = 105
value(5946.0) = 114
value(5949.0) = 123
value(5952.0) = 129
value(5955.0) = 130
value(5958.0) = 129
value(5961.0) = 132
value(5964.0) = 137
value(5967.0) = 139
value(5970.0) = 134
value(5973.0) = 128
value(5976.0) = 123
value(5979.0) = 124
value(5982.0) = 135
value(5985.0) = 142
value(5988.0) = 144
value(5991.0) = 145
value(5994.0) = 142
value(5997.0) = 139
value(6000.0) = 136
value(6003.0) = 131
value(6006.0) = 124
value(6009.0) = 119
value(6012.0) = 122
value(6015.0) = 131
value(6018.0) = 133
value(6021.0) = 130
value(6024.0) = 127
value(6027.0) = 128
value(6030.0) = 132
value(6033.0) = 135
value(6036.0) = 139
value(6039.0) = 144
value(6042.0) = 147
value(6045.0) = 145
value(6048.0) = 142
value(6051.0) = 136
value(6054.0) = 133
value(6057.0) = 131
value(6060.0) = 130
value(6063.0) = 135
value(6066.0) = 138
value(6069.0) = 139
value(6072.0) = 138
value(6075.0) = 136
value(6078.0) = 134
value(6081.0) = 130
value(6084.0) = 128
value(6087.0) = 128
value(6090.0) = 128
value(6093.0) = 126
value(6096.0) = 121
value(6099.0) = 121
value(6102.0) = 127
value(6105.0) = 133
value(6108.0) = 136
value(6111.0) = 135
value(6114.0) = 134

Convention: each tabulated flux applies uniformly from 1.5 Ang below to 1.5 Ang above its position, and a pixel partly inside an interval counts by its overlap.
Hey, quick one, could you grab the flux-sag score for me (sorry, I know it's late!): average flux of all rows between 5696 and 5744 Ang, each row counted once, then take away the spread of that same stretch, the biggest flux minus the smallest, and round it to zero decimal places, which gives 102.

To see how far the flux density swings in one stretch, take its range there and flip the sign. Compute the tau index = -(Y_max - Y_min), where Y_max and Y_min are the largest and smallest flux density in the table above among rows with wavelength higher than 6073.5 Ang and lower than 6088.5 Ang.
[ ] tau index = -8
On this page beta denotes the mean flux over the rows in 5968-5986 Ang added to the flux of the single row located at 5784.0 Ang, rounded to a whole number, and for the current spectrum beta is 241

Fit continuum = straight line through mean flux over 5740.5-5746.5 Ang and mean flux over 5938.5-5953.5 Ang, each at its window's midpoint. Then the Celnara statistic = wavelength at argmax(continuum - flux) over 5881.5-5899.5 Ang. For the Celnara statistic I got 5895.0 Ang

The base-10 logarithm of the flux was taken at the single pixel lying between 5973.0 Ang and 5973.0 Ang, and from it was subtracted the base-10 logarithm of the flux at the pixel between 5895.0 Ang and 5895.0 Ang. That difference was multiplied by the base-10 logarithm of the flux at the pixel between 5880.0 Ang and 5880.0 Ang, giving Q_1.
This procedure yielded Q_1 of 0.10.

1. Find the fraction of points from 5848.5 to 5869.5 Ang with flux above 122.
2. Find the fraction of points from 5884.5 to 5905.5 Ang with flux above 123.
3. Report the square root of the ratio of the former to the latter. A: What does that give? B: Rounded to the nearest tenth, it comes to 0.0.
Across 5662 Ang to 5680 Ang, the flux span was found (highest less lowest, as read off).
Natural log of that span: 2.4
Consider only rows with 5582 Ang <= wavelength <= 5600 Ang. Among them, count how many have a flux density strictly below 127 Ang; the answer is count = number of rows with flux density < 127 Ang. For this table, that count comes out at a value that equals 3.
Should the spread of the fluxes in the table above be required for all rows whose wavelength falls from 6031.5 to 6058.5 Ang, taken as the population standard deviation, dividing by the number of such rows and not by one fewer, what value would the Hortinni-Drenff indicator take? 5.4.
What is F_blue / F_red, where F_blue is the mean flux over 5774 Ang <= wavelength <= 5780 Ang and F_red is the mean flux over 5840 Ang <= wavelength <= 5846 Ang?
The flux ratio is 1.17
